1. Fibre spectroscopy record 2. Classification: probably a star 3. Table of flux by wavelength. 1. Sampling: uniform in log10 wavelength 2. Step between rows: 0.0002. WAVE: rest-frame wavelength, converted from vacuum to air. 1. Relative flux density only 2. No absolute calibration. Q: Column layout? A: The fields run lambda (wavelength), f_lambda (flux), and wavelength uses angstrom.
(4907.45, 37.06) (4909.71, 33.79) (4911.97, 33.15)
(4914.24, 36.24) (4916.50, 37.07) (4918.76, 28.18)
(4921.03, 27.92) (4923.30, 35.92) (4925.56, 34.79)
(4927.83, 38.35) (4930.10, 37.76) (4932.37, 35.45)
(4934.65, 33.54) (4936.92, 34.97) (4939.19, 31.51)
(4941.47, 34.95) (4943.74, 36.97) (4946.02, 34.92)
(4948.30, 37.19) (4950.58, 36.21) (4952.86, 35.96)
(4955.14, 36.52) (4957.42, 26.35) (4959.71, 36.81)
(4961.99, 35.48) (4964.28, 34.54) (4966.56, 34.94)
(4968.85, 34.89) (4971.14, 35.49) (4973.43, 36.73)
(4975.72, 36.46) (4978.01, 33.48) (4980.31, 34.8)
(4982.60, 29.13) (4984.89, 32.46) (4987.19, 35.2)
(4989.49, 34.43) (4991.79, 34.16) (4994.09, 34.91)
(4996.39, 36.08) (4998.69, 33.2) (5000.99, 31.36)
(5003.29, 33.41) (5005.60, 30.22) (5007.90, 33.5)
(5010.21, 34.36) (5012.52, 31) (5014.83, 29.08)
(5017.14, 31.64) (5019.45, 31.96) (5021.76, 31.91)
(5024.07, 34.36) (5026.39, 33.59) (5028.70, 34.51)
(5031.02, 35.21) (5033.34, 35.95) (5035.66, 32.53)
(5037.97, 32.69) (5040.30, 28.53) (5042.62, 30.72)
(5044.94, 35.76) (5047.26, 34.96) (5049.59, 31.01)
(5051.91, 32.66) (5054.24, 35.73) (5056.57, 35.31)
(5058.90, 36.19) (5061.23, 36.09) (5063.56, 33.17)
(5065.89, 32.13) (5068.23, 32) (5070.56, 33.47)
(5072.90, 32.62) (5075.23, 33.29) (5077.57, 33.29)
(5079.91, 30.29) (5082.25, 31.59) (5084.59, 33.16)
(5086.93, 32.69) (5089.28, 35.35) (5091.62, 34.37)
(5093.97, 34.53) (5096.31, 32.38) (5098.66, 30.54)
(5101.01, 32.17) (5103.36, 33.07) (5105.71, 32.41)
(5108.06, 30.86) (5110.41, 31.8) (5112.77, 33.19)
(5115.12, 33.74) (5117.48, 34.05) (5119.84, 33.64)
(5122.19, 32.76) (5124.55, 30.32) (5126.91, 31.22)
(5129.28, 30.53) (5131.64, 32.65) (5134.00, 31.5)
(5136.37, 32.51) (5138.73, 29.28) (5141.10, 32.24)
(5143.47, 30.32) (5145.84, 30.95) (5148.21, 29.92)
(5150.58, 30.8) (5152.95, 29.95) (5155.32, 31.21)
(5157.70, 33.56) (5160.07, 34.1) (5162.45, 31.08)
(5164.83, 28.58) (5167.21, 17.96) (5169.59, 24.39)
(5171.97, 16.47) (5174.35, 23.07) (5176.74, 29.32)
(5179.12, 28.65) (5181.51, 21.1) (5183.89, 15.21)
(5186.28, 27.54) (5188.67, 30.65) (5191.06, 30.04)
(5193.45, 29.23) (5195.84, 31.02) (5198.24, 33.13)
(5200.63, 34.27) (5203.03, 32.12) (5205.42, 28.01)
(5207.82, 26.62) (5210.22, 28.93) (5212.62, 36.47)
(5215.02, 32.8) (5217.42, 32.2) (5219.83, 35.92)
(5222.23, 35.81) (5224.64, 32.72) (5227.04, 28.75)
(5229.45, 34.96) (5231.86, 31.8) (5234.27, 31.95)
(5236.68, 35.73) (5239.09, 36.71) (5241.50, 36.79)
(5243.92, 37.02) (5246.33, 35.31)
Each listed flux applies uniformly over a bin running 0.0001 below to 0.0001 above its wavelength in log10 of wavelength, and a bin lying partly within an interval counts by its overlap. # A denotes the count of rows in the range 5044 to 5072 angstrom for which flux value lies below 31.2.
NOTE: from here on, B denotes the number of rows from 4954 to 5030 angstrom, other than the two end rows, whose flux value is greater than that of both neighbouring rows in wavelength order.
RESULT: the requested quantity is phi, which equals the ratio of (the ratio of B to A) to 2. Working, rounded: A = 1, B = 10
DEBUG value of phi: 5.00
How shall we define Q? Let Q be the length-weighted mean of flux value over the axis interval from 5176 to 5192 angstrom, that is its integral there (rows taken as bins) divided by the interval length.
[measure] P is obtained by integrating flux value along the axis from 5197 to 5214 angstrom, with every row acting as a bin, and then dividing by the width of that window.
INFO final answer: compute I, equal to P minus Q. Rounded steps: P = 31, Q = 25.9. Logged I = 5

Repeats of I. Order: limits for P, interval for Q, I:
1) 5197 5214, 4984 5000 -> -3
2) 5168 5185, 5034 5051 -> -10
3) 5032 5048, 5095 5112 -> 1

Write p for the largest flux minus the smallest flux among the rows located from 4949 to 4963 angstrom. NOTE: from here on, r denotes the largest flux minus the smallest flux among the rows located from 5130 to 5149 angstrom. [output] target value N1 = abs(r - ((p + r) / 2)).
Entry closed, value 4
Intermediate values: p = 10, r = 3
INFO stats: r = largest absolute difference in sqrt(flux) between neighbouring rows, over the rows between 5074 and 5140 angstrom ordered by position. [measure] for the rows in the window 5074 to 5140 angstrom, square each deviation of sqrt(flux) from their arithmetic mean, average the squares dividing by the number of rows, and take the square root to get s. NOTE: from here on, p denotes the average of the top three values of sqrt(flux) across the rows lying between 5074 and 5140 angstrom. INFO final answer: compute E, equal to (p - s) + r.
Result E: 6.1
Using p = 5.89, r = 0.29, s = 0.127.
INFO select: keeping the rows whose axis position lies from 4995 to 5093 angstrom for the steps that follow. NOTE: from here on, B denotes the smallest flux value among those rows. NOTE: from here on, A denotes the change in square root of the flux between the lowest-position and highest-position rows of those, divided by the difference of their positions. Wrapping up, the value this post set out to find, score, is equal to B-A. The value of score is 28.5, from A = -0.002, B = 28.53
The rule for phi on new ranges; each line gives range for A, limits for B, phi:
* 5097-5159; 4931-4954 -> 0.15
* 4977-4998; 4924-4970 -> 3.50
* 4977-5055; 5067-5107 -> 0.36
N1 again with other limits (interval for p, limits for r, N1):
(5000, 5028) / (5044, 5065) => 0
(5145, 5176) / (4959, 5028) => 5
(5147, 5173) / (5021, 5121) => 5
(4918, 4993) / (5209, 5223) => 2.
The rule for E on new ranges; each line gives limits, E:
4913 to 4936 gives 6.6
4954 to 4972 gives 6.7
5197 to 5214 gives 6.2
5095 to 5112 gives 5.8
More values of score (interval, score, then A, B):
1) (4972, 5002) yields 29.1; -0.017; 29.13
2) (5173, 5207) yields 15.2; 0.016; 15.21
